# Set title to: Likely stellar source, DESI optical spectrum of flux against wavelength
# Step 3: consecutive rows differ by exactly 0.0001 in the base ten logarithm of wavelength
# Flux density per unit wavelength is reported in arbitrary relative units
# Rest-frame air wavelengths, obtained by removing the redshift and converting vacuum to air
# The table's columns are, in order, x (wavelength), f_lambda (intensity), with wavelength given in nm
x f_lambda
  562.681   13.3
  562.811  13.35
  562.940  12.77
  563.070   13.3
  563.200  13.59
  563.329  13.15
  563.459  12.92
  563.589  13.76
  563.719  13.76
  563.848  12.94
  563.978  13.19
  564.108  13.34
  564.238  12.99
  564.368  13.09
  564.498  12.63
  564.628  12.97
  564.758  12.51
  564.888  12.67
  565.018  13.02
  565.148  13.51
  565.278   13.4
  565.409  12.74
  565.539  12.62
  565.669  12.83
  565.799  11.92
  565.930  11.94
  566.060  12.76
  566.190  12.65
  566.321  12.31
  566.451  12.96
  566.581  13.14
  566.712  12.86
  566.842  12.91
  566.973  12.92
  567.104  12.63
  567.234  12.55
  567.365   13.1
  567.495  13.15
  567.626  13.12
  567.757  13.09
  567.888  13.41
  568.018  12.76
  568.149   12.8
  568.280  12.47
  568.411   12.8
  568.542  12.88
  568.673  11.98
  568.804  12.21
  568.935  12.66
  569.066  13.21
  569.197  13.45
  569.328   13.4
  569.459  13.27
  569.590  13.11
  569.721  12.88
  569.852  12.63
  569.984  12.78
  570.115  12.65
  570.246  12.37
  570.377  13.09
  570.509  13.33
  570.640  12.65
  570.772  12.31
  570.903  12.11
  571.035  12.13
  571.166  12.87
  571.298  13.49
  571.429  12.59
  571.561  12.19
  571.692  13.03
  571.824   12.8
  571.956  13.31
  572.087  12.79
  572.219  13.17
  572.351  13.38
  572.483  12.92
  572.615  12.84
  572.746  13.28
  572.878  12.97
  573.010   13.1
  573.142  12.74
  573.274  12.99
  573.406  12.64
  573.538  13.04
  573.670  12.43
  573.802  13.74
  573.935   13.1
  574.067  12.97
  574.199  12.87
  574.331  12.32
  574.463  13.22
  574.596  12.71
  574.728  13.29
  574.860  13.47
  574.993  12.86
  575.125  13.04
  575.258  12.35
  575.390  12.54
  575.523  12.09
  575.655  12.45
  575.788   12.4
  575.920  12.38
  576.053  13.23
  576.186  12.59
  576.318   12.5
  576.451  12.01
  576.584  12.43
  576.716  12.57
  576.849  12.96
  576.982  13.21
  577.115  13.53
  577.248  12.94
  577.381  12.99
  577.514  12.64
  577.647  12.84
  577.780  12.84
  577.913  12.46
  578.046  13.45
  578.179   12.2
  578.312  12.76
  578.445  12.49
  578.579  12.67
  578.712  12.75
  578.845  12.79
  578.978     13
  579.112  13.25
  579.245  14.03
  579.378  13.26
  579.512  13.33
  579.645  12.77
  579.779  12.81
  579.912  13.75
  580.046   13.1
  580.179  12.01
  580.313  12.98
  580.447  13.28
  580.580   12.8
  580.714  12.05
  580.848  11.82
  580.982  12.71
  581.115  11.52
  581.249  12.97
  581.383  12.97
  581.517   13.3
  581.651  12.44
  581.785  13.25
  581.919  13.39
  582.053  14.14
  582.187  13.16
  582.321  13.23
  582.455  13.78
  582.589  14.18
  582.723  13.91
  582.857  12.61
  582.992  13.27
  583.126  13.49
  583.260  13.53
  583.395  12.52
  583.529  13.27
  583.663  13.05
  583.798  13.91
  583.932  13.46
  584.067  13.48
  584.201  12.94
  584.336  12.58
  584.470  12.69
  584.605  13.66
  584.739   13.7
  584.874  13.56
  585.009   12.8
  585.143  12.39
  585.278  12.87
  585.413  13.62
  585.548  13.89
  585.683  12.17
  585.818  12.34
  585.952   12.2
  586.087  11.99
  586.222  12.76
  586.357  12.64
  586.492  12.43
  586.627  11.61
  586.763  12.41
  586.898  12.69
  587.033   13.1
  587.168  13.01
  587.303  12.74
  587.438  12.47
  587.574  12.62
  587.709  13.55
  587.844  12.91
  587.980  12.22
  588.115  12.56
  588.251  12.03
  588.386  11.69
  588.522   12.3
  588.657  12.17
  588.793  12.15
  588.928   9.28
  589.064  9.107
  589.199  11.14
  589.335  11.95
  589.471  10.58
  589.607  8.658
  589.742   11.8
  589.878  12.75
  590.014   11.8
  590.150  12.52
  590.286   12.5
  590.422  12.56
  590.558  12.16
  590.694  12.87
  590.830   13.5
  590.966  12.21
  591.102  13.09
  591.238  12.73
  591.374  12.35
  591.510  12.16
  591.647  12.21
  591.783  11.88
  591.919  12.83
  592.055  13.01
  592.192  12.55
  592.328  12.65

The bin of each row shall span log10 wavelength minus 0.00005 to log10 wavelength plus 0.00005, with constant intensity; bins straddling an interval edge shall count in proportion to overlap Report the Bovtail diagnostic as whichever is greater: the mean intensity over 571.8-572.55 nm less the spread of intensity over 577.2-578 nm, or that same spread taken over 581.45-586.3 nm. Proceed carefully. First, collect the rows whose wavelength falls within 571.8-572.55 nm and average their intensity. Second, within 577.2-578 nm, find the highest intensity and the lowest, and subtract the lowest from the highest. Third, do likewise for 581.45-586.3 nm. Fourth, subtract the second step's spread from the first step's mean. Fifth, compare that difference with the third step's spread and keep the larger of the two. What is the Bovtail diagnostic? 12.5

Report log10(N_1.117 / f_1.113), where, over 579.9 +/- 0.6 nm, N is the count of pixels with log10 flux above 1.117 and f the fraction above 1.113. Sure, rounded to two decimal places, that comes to 0.88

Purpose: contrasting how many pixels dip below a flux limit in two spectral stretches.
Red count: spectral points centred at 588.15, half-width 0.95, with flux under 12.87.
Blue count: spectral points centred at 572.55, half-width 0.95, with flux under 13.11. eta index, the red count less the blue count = 2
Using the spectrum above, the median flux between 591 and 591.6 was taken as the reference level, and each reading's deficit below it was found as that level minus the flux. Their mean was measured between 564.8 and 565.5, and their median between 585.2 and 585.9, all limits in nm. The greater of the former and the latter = -0.3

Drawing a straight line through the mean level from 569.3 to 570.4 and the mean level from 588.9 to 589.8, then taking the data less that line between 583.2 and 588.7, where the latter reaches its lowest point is 586.627 nm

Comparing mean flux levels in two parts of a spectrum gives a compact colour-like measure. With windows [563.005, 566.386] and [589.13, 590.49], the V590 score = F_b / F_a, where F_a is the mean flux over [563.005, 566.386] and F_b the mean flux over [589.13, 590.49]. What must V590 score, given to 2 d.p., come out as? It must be 0.90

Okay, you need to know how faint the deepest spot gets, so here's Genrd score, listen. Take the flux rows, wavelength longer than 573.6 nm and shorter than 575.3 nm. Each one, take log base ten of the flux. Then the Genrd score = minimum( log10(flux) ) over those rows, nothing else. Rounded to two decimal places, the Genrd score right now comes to 1.09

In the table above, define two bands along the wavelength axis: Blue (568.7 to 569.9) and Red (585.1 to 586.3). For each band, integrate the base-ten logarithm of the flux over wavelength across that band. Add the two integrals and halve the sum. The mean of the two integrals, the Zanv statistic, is 1.33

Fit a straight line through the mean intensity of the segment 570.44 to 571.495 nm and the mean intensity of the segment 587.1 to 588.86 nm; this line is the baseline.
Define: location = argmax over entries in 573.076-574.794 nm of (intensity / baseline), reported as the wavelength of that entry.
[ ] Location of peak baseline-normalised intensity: 573.802 nm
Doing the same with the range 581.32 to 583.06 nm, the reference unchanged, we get 582.589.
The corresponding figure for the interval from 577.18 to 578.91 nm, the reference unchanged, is 578.046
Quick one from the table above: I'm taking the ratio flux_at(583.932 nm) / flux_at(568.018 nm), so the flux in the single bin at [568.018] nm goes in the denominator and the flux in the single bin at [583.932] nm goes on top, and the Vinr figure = 1.05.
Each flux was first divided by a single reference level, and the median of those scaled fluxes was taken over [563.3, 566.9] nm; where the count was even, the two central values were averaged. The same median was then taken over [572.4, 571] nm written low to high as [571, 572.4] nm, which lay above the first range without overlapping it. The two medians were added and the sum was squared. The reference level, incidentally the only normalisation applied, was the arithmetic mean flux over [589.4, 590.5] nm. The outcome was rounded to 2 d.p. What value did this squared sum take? 4.91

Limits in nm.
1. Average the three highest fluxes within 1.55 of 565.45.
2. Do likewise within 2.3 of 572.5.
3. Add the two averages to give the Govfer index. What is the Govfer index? 27.0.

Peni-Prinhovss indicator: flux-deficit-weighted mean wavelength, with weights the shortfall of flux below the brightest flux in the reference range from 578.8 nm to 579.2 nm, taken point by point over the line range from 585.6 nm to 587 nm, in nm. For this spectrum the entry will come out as 586.26 nm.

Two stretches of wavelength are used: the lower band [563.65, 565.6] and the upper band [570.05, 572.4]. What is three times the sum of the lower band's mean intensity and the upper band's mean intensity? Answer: 77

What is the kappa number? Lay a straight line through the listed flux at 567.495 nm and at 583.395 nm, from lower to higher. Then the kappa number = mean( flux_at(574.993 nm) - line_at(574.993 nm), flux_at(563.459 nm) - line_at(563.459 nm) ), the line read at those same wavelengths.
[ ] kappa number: -0.19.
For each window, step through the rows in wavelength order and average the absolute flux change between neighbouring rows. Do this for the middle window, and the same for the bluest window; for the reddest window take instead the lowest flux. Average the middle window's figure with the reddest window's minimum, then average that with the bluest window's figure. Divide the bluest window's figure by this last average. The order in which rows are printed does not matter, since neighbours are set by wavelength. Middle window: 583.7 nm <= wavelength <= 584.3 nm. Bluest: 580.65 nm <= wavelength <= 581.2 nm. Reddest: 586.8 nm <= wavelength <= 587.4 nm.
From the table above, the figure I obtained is 0.21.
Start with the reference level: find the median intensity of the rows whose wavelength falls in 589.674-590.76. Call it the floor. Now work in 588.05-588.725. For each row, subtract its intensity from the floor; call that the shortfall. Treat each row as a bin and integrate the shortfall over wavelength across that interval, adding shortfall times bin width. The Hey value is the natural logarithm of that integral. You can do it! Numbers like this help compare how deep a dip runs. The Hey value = -1.41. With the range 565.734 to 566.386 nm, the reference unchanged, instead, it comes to -2.07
